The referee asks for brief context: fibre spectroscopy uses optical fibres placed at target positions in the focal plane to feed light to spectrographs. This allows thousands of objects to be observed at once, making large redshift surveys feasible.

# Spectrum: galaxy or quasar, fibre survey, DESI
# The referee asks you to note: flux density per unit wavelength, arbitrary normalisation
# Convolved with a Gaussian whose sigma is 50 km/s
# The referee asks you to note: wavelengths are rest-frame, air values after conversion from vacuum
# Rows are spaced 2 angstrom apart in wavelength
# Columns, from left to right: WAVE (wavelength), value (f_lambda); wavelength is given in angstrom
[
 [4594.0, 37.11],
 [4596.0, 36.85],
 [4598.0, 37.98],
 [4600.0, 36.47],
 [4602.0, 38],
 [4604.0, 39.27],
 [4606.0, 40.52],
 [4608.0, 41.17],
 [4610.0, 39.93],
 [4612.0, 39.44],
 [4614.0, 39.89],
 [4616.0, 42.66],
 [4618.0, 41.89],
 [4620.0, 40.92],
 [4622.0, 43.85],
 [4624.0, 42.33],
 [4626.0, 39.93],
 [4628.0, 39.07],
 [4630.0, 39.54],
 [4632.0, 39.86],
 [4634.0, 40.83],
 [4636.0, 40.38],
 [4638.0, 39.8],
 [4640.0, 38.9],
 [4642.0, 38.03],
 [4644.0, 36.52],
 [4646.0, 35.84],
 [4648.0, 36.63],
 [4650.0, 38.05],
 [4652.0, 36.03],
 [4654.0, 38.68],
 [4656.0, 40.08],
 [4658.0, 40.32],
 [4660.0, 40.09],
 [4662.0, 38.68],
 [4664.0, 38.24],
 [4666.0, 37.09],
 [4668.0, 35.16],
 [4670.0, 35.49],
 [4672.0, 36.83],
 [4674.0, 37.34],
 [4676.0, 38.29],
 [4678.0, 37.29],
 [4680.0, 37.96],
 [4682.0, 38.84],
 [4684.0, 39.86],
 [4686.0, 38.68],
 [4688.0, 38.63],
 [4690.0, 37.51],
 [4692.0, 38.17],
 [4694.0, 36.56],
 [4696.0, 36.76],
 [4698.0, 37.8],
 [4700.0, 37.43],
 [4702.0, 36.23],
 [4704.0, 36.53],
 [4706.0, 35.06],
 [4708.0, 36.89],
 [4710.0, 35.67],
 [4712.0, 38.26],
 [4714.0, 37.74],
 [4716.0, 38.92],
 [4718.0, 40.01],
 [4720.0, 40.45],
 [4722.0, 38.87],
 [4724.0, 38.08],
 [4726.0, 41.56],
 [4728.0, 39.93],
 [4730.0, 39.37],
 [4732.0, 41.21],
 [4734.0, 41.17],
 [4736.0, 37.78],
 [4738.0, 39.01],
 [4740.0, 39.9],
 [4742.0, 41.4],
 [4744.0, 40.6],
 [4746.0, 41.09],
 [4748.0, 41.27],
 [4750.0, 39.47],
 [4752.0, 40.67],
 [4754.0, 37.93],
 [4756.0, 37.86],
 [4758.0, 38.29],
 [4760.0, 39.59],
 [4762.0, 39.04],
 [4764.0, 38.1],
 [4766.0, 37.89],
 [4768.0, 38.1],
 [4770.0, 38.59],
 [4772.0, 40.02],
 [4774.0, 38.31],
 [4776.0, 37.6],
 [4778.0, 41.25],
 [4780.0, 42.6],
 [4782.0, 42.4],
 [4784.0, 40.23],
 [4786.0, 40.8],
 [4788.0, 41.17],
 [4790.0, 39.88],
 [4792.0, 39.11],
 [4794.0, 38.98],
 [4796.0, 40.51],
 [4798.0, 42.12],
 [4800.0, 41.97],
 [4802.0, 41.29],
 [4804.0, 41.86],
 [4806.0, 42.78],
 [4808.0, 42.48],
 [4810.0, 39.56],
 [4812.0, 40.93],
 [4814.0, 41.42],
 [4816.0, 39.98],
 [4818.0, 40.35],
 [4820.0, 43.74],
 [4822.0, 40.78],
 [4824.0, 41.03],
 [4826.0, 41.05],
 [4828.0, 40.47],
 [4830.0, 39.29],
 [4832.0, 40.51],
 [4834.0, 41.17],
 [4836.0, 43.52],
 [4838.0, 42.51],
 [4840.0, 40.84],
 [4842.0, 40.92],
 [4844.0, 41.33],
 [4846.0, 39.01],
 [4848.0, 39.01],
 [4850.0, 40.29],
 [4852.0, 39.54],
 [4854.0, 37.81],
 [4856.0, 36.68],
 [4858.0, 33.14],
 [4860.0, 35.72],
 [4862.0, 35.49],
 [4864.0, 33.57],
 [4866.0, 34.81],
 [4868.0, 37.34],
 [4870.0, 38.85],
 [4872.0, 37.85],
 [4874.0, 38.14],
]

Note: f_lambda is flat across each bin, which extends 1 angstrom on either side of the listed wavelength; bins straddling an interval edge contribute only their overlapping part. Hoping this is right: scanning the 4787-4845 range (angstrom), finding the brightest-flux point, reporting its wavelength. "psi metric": 4820.0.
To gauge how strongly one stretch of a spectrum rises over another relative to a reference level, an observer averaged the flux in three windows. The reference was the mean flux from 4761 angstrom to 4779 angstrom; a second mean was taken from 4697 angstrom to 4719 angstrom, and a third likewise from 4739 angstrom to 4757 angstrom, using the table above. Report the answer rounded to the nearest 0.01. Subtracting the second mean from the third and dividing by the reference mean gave 0.07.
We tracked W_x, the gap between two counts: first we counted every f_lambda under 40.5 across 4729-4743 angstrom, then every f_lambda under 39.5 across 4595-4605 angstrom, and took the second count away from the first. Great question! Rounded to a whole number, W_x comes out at -1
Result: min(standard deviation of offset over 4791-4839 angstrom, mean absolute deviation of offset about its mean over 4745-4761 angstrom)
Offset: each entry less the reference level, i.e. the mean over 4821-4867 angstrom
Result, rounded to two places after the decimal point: 1.13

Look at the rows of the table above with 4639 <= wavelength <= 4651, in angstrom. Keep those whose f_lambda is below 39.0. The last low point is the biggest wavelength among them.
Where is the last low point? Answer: 4650.0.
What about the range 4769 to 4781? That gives 4776.0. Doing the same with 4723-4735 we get 4724.0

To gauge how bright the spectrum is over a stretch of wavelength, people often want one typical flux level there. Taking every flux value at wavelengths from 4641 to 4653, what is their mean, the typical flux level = 37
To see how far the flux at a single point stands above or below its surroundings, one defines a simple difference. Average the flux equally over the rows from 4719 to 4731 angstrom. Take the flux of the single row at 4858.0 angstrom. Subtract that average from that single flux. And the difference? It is -6.6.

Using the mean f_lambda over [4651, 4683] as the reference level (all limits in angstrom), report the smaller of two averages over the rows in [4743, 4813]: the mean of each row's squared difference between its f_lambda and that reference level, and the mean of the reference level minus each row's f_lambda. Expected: -2.2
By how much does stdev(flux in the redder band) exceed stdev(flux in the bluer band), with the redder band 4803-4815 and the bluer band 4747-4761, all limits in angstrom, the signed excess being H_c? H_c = -0.2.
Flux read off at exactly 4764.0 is 38.1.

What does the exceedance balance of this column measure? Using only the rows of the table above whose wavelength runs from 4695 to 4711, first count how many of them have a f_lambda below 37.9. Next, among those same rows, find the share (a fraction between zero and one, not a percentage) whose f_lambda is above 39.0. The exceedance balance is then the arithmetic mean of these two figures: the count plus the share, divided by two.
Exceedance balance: 4.0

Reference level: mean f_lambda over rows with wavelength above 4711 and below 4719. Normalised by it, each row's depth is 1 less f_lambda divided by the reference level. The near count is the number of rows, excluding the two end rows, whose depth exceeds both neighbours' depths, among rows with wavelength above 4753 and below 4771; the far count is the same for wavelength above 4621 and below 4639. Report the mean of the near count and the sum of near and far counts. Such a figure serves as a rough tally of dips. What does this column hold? 2.50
